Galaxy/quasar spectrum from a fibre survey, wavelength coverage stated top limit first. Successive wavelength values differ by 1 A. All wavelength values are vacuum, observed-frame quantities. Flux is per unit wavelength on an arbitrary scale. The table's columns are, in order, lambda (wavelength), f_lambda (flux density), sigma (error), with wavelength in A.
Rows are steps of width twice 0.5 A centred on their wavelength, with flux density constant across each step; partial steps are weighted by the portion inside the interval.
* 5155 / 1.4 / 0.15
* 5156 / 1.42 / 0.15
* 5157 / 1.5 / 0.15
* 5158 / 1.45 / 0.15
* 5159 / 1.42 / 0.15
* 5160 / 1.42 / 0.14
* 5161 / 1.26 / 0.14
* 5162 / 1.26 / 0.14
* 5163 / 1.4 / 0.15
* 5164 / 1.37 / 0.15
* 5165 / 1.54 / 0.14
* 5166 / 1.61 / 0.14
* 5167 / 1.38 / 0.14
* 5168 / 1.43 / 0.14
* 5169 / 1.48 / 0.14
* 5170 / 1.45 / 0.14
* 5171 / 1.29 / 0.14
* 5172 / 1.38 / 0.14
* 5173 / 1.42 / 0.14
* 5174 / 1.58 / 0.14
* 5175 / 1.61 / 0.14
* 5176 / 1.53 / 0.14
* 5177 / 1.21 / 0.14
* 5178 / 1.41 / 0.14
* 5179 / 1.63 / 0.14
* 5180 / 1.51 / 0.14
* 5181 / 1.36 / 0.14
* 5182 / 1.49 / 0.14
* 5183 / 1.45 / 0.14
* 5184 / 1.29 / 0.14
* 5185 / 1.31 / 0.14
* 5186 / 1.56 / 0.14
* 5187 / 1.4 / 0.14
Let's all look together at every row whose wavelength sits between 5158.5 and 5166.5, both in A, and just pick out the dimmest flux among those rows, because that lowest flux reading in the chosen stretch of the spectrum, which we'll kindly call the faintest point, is 1.26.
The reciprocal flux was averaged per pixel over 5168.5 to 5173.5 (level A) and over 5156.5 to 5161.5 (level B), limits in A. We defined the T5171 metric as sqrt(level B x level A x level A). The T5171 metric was 0.60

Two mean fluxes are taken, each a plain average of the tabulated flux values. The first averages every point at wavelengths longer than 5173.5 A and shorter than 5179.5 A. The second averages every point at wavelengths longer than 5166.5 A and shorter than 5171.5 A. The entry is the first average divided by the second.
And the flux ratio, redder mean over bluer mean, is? 1.06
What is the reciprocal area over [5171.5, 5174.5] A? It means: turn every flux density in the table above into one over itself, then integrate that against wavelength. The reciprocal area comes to 2.06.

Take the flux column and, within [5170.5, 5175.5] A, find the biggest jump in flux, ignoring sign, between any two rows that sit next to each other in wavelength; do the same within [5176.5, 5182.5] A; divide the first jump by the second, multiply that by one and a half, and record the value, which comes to 1.1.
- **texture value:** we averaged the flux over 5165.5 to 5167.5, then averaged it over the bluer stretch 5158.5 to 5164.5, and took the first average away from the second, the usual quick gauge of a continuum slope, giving -0.14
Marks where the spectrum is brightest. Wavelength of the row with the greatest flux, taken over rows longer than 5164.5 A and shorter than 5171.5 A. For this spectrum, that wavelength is 5166 A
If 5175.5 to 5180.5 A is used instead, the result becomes 5179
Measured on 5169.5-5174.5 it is 5174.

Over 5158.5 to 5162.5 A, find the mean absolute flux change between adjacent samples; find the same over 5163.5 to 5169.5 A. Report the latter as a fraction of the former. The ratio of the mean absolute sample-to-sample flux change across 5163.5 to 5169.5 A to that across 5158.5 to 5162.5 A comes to 2.1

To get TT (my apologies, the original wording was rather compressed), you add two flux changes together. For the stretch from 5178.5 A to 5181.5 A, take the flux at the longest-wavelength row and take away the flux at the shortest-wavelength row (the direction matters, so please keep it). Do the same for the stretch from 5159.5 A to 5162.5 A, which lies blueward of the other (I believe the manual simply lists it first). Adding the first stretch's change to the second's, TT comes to -0.43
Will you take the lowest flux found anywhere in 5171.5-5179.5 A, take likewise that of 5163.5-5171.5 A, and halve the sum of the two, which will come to 1.25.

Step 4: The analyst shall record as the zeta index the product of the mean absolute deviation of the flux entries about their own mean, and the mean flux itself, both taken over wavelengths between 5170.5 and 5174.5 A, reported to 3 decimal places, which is 0.117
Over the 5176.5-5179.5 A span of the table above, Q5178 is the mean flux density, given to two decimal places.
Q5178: 1.42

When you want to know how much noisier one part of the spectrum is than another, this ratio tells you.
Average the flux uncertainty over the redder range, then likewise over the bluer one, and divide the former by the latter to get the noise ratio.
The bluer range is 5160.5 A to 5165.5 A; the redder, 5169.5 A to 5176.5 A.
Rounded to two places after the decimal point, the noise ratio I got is 0.97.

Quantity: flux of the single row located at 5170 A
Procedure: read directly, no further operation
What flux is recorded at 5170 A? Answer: 1.45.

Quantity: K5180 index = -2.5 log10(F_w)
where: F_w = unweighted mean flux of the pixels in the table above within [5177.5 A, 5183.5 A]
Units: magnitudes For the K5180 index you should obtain -0.42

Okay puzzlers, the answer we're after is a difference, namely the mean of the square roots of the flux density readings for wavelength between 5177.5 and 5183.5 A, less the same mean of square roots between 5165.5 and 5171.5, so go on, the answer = 0.015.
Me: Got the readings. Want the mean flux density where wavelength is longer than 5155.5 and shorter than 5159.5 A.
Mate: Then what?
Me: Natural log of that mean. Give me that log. 0.370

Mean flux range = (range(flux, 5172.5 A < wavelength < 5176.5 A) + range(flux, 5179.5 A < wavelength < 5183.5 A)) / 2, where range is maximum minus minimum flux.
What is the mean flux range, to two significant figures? 0.17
